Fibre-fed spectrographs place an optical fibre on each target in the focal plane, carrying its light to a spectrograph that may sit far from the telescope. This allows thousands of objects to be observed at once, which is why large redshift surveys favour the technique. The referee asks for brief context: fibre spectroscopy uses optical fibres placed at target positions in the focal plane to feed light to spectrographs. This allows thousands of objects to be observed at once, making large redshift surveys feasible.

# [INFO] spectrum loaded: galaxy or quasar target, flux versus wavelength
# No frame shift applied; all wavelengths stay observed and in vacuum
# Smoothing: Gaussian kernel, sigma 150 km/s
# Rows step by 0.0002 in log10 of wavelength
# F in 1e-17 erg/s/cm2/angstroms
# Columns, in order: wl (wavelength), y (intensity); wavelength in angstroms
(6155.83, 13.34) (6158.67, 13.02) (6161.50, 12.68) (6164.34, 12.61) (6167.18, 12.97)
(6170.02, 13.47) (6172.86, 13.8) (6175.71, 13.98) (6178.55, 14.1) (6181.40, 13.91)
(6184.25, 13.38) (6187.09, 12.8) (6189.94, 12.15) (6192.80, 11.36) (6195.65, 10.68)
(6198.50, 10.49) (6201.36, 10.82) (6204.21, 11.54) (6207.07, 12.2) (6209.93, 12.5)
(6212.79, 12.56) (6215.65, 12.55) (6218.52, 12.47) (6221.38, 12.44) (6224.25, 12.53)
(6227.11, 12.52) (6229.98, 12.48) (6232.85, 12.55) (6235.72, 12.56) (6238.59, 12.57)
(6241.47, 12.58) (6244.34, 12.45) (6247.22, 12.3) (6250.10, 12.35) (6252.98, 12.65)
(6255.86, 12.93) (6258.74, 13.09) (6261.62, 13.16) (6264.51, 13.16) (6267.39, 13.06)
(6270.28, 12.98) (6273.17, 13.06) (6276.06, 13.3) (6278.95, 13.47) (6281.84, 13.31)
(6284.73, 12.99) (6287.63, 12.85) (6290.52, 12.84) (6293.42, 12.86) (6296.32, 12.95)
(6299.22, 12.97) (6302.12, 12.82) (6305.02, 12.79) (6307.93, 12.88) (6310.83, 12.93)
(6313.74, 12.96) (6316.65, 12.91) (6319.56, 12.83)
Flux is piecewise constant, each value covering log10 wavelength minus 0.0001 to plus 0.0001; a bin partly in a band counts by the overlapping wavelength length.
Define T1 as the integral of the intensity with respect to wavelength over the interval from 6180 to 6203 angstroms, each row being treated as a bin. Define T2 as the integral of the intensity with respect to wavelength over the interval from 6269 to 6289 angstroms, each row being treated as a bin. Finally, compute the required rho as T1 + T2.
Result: 538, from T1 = 275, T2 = 263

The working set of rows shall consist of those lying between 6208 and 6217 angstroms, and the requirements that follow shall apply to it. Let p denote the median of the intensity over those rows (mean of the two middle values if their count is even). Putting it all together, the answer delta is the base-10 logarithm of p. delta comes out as 1.10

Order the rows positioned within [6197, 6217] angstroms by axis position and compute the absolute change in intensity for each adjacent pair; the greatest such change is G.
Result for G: 0.72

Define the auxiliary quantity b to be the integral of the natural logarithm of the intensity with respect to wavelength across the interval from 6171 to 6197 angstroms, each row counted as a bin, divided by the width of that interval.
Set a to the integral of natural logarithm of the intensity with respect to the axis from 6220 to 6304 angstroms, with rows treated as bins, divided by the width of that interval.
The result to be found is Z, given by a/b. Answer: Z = 1.00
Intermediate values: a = 2.55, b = 2.55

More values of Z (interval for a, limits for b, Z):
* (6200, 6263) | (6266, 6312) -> 0.98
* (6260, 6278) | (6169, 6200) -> 1.01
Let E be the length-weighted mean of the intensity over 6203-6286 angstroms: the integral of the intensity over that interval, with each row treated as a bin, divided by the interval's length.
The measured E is 12.70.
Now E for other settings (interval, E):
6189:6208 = 11.27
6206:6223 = 12.46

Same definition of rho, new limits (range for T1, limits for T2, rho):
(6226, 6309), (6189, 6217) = 1393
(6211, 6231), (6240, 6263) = 542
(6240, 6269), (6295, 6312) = 590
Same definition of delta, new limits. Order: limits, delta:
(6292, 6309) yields 1.11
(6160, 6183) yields 1.13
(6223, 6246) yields 1.10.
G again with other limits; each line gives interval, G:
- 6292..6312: 0.15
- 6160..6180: 0.50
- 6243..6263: 0.30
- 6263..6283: 0.24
